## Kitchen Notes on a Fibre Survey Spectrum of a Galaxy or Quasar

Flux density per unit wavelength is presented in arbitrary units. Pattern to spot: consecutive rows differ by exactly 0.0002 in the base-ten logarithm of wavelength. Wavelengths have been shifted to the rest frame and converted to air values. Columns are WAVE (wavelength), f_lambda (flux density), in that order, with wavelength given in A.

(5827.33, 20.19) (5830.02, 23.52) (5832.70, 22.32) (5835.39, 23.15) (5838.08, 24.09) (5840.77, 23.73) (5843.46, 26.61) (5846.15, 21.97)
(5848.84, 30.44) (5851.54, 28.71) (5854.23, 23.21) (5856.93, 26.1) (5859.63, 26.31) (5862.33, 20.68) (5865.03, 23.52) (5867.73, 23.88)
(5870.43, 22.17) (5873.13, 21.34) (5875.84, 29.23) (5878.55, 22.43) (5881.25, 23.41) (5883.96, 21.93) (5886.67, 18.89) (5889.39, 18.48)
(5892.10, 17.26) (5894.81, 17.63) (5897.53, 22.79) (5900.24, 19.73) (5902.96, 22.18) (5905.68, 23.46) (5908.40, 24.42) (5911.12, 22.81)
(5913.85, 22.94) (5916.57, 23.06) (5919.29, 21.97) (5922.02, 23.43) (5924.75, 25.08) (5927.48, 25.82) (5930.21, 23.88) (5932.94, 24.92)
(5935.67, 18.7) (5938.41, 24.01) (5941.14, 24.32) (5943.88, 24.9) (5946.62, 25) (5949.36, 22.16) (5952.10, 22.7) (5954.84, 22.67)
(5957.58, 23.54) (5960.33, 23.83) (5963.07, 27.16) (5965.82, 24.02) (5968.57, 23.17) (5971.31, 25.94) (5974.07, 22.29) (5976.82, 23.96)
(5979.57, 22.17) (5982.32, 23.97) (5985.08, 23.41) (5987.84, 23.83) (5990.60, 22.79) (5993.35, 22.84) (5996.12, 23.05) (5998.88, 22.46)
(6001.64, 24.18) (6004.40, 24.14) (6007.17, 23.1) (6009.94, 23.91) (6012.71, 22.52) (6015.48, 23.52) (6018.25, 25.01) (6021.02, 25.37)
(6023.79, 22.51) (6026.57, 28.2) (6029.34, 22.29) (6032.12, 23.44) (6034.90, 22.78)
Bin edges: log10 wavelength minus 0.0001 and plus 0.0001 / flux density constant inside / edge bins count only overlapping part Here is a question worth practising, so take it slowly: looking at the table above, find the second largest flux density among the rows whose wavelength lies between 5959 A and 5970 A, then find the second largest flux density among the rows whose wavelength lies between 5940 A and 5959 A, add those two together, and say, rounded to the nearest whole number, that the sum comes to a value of 49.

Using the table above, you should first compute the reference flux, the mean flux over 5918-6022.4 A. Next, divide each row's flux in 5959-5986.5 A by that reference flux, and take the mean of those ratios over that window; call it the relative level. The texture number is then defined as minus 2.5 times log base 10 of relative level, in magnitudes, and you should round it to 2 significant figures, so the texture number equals -0.014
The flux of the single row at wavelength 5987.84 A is 23.83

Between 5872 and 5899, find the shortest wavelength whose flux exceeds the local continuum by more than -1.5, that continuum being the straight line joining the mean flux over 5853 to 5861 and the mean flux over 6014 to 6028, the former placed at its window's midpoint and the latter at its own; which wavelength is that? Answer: 5875.84 A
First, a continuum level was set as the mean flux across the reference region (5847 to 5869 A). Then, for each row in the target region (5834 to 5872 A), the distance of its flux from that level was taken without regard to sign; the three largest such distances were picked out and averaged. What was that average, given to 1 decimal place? 4.4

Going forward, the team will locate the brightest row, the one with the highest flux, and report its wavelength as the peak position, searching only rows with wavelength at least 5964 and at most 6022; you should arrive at 5971.31 A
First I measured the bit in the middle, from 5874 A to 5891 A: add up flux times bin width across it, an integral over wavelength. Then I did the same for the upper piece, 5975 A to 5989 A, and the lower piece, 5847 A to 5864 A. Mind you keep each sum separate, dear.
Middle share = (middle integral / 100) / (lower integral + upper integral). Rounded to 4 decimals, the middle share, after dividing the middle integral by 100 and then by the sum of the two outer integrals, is 0.0049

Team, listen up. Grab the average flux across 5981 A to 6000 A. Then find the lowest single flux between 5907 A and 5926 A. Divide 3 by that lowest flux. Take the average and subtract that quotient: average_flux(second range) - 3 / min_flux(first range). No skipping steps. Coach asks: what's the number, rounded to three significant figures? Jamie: 23.1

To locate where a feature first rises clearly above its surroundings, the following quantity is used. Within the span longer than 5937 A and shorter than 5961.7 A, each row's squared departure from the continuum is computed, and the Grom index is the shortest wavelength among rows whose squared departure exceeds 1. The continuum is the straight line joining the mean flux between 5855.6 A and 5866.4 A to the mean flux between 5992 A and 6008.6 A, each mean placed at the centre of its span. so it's 5943.88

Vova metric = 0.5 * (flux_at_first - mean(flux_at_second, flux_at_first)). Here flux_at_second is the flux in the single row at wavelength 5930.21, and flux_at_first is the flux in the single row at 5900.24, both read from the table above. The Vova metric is -1.0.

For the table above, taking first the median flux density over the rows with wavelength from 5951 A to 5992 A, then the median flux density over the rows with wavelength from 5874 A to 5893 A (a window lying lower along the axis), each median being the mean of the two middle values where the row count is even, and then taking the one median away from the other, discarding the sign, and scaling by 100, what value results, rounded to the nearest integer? 161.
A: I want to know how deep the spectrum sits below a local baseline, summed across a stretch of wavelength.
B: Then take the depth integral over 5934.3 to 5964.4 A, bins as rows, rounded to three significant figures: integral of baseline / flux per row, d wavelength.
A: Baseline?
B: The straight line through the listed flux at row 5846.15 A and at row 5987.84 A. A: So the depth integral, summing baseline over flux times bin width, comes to 30.1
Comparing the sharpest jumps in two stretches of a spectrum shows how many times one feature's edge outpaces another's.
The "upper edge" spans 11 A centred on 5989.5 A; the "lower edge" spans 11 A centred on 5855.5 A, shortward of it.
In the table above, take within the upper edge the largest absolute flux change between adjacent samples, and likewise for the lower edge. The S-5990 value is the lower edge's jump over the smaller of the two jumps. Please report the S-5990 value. 5.3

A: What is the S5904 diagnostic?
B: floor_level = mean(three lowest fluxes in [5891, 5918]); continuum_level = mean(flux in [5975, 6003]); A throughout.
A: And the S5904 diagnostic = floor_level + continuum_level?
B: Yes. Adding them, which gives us 41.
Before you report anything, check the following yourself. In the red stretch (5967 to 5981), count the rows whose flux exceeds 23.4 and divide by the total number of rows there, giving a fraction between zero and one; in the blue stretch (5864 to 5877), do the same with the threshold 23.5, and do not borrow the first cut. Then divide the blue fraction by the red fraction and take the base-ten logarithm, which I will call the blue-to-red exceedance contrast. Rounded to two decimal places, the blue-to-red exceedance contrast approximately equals 0.18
